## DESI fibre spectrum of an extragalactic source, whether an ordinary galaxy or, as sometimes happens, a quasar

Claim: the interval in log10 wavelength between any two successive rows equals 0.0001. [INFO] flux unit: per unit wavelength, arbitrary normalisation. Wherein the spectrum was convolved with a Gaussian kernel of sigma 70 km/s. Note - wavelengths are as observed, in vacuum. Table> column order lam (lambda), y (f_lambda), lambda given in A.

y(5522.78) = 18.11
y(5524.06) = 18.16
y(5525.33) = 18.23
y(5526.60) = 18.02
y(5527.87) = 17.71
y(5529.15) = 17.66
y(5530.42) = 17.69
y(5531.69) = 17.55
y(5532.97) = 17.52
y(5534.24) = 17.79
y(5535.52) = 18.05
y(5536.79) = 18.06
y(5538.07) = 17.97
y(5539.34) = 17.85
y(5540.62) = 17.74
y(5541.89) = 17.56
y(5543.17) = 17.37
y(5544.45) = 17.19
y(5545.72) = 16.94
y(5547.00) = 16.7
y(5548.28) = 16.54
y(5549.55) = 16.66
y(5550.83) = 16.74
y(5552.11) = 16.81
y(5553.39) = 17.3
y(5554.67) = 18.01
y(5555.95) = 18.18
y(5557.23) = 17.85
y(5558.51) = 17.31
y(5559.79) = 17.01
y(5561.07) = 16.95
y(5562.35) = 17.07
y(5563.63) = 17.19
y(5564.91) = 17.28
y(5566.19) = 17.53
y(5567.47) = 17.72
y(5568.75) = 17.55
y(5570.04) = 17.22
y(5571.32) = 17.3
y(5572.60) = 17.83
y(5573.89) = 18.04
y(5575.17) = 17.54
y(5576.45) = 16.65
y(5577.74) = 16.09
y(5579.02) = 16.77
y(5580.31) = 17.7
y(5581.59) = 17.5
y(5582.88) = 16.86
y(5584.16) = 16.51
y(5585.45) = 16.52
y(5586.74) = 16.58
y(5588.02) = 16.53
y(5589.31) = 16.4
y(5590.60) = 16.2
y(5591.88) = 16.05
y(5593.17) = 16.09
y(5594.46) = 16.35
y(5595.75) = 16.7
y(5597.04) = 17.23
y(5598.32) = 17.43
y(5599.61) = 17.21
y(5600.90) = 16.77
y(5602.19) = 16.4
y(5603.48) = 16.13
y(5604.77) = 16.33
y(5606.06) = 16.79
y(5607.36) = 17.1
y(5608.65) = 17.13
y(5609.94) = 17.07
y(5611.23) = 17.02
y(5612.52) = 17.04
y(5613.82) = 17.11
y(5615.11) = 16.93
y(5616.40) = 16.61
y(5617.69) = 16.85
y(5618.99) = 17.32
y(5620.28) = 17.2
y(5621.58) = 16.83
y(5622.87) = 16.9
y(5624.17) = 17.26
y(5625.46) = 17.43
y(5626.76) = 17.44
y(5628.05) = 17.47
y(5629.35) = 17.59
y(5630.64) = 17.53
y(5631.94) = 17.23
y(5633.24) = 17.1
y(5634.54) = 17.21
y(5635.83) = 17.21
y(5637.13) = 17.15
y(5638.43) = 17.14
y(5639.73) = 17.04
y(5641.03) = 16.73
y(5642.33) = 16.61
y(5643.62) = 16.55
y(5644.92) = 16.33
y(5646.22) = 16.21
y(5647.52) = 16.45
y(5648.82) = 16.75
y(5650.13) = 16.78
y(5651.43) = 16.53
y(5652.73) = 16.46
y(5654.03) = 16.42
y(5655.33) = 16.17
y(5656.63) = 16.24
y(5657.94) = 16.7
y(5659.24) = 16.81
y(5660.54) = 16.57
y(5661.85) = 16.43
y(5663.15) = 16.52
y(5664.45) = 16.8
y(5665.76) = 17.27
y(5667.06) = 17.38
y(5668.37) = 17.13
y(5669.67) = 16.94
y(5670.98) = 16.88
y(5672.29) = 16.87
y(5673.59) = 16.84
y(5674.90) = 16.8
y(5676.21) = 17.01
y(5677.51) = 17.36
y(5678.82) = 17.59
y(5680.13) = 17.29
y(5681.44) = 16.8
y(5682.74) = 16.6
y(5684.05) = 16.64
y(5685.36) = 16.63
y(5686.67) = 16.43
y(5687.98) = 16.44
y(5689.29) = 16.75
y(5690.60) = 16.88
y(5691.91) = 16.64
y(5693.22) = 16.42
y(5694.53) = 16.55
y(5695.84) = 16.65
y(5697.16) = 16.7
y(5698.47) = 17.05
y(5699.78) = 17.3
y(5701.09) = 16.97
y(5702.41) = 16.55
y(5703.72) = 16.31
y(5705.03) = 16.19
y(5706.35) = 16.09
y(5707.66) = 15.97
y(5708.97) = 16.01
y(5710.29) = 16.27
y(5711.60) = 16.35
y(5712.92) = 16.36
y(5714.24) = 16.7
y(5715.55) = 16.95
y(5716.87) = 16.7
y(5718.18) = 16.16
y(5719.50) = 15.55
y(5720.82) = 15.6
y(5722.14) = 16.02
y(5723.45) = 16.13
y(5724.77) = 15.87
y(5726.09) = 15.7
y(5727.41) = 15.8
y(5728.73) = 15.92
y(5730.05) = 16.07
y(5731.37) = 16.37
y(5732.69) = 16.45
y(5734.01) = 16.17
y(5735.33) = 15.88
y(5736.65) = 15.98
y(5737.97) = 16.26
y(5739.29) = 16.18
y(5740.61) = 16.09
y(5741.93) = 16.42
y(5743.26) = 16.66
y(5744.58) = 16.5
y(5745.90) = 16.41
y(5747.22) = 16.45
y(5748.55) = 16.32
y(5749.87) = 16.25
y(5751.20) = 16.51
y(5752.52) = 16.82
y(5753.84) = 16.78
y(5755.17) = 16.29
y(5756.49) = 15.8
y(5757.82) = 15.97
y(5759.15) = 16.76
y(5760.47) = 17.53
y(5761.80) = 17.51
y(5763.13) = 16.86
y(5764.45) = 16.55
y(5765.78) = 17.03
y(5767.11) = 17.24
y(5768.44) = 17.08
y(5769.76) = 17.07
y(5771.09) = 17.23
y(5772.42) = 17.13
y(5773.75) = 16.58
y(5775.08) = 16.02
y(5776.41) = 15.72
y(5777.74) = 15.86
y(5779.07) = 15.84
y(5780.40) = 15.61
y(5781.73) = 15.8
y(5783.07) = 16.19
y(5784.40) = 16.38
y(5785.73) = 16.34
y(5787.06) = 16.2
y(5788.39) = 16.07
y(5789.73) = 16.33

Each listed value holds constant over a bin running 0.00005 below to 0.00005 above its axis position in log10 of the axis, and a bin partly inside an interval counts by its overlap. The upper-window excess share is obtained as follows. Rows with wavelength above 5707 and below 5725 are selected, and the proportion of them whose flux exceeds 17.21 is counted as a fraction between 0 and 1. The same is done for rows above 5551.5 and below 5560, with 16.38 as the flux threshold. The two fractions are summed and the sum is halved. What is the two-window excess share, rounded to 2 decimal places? 0.50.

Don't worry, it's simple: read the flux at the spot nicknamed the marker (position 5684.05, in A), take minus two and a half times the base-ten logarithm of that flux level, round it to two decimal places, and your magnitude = -3.05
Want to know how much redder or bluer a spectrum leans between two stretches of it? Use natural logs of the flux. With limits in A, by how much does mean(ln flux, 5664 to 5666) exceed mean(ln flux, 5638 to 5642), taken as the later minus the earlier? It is 0.00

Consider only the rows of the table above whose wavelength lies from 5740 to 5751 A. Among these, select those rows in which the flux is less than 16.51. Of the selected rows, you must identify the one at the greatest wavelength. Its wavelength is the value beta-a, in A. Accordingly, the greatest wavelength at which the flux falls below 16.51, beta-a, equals 5749.87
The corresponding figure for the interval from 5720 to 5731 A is 5730.05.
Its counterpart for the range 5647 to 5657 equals 5656.63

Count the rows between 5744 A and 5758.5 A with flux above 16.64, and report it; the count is 2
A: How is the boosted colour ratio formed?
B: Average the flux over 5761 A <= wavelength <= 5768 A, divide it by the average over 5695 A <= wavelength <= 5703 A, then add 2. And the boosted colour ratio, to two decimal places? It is 3.01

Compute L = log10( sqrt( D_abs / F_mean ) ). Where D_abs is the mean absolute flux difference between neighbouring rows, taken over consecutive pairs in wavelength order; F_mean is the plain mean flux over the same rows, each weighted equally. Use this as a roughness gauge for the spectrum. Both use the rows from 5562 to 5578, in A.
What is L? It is -0.86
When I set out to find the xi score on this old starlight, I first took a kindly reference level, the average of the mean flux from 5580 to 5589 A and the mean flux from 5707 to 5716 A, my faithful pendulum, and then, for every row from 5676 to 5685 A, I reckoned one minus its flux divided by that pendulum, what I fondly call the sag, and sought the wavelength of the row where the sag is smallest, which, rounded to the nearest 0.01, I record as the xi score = 5678.82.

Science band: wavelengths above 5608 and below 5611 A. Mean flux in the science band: 17.1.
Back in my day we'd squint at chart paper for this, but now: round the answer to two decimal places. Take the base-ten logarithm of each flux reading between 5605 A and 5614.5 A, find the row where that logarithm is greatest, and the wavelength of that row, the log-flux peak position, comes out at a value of 5608.65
